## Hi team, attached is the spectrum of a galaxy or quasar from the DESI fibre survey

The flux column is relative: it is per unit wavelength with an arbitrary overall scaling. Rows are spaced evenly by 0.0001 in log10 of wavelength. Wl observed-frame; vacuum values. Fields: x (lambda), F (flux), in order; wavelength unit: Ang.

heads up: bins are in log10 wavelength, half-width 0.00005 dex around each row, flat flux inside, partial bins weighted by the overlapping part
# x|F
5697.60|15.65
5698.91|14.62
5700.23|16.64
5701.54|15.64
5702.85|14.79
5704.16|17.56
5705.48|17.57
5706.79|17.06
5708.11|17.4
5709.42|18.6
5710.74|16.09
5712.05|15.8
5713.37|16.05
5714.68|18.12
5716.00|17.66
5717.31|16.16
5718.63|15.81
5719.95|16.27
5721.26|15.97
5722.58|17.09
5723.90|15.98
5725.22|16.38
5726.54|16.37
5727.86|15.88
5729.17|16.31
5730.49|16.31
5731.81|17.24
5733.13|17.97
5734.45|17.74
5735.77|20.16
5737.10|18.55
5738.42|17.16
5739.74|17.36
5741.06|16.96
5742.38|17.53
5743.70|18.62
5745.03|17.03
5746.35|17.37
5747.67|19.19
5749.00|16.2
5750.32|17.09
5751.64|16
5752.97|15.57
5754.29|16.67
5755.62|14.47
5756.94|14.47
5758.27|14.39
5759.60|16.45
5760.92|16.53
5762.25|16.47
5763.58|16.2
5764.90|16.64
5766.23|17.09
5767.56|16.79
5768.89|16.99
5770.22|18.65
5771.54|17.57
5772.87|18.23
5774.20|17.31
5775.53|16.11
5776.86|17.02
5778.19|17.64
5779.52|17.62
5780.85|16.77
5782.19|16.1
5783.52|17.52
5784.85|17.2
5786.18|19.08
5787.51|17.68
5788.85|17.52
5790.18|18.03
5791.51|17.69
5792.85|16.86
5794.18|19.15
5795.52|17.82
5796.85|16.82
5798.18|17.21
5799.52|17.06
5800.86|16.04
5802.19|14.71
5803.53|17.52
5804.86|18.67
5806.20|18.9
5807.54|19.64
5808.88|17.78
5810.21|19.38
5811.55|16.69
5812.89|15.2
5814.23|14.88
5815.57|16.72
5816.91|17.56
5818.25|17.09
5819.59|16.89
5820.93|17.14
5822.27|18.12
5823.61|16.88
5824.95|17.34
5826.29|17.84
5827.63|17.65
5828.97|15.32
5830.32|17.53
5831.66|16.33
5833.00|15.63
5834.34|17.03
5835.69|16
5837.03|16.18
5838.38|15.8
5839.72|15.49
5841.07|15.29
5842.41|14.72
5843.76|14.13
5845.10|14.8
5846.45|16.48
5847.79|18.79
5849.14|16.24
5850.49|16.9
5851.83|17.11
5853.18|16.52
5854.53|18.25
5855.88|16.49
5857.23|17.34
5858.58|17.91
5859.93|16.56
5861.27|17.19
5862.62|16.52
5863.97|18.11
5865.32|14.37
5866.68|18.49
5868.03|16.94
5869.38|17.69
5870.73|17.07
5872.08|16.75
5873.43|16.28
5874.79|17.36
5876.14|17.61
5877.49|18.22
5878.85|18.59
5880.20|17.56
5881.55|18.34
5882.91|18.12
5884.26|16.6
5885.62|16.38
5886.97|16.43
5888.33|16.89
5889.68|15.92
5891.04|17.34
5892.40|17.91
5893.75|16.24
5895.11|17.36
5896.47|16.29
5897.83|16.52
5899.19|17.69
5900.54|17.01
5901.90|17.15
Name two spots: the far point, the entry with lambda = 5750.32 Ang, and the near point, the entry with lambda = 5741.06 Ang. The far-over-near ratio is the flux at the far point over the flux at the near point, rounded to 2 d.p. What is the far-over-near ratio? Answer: 1.01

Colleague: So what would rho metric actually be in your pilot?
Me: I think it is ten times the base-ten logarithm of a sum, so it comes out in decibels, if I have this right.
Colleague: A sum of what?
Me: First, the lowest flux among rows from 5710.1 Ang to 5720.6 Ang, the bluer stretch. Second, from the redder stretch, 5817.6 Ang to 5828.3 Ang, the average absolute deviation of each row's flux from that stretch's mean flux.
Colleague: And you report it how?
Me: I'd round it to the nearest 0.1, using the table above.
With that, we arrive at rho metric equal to 12.1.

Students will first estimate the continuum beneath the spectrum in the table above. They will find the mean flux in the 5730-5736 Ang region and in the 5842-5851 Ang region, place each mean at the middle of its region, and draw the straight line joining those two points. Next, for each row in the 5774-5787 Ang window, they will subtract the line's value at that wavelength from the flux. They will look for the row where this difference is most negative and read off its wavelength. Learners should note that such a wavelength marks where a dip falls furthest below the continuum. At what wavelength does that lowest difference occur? 5775.53 Ang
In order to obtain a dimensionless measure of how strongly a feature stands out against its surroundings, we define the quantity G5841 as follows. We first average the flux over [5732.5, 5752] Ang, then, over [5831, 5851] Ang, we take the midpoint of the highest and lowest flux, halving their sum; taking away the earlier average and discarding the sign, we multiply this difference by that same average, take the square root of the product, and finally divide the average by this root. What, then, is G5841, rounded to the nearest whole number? 4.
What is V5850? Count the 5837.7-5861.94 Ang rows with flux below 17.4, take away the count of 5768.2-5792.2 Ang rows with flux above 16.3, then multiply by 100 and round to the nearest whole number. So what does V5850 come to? -100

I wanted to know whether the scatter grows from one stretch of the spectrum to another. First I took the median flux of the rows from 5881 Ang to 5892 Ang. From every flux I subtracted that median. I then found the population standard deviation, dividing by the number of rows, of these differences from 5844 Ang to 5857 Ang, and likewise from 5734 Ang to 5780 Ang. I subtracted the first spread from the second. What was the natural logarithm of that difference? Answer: -2.1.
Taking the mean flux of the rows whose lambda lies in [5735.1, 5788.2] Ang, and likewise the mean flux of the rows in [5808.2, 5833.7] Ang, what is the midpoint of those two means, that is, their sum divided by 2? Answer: 17.0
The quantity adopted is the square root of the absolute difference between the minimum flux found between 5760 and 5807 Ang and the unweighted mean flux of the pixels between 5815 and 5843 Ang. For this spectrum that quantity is 1.4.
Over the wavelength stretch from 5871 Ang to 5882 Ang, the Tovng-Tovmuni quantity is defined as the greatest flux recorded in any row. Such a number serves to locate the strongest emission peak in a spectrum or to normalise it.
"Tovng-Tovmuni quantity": 18.59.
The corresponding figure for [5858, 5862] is 17.91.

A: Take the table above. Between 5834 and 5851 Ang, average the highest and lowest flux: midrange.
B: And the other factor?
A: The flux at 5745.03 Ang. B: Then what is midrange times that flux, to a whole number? 280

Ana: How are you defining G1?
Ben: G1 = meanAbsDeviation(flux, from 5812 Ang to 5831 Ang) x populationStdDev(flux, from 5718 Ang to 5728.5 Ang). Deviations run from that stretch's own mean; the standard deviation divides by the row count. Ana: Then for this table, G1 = 0.3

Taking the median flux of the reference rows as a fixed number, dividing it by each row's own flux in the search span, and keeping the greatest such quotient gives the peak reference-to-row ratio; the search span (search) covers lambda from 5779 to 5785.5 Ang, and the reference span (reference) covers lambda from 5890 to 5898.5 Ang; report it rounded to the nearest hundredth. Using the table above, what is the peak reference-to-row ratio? 1.05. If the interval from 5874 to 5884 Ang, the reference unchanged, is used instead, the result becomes 0.98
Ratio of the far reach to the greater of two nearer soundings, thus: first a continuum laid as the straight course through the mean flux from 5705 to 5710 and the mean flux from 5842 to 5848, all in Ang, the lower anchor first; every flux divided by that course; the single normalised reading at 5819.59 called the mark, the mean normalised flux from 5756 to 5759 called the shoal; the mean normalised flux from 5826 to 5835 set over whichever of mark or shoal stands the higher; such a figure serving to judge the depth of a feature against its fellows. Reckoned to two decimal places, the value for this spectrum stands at 1.00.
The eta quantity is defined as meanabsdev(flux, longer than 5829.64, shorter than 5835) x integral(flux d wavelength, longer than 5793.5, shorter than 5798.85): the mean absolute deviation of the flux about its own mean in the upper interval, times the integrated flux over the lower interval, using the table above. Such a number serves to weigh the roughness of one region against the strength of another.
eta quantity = 62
